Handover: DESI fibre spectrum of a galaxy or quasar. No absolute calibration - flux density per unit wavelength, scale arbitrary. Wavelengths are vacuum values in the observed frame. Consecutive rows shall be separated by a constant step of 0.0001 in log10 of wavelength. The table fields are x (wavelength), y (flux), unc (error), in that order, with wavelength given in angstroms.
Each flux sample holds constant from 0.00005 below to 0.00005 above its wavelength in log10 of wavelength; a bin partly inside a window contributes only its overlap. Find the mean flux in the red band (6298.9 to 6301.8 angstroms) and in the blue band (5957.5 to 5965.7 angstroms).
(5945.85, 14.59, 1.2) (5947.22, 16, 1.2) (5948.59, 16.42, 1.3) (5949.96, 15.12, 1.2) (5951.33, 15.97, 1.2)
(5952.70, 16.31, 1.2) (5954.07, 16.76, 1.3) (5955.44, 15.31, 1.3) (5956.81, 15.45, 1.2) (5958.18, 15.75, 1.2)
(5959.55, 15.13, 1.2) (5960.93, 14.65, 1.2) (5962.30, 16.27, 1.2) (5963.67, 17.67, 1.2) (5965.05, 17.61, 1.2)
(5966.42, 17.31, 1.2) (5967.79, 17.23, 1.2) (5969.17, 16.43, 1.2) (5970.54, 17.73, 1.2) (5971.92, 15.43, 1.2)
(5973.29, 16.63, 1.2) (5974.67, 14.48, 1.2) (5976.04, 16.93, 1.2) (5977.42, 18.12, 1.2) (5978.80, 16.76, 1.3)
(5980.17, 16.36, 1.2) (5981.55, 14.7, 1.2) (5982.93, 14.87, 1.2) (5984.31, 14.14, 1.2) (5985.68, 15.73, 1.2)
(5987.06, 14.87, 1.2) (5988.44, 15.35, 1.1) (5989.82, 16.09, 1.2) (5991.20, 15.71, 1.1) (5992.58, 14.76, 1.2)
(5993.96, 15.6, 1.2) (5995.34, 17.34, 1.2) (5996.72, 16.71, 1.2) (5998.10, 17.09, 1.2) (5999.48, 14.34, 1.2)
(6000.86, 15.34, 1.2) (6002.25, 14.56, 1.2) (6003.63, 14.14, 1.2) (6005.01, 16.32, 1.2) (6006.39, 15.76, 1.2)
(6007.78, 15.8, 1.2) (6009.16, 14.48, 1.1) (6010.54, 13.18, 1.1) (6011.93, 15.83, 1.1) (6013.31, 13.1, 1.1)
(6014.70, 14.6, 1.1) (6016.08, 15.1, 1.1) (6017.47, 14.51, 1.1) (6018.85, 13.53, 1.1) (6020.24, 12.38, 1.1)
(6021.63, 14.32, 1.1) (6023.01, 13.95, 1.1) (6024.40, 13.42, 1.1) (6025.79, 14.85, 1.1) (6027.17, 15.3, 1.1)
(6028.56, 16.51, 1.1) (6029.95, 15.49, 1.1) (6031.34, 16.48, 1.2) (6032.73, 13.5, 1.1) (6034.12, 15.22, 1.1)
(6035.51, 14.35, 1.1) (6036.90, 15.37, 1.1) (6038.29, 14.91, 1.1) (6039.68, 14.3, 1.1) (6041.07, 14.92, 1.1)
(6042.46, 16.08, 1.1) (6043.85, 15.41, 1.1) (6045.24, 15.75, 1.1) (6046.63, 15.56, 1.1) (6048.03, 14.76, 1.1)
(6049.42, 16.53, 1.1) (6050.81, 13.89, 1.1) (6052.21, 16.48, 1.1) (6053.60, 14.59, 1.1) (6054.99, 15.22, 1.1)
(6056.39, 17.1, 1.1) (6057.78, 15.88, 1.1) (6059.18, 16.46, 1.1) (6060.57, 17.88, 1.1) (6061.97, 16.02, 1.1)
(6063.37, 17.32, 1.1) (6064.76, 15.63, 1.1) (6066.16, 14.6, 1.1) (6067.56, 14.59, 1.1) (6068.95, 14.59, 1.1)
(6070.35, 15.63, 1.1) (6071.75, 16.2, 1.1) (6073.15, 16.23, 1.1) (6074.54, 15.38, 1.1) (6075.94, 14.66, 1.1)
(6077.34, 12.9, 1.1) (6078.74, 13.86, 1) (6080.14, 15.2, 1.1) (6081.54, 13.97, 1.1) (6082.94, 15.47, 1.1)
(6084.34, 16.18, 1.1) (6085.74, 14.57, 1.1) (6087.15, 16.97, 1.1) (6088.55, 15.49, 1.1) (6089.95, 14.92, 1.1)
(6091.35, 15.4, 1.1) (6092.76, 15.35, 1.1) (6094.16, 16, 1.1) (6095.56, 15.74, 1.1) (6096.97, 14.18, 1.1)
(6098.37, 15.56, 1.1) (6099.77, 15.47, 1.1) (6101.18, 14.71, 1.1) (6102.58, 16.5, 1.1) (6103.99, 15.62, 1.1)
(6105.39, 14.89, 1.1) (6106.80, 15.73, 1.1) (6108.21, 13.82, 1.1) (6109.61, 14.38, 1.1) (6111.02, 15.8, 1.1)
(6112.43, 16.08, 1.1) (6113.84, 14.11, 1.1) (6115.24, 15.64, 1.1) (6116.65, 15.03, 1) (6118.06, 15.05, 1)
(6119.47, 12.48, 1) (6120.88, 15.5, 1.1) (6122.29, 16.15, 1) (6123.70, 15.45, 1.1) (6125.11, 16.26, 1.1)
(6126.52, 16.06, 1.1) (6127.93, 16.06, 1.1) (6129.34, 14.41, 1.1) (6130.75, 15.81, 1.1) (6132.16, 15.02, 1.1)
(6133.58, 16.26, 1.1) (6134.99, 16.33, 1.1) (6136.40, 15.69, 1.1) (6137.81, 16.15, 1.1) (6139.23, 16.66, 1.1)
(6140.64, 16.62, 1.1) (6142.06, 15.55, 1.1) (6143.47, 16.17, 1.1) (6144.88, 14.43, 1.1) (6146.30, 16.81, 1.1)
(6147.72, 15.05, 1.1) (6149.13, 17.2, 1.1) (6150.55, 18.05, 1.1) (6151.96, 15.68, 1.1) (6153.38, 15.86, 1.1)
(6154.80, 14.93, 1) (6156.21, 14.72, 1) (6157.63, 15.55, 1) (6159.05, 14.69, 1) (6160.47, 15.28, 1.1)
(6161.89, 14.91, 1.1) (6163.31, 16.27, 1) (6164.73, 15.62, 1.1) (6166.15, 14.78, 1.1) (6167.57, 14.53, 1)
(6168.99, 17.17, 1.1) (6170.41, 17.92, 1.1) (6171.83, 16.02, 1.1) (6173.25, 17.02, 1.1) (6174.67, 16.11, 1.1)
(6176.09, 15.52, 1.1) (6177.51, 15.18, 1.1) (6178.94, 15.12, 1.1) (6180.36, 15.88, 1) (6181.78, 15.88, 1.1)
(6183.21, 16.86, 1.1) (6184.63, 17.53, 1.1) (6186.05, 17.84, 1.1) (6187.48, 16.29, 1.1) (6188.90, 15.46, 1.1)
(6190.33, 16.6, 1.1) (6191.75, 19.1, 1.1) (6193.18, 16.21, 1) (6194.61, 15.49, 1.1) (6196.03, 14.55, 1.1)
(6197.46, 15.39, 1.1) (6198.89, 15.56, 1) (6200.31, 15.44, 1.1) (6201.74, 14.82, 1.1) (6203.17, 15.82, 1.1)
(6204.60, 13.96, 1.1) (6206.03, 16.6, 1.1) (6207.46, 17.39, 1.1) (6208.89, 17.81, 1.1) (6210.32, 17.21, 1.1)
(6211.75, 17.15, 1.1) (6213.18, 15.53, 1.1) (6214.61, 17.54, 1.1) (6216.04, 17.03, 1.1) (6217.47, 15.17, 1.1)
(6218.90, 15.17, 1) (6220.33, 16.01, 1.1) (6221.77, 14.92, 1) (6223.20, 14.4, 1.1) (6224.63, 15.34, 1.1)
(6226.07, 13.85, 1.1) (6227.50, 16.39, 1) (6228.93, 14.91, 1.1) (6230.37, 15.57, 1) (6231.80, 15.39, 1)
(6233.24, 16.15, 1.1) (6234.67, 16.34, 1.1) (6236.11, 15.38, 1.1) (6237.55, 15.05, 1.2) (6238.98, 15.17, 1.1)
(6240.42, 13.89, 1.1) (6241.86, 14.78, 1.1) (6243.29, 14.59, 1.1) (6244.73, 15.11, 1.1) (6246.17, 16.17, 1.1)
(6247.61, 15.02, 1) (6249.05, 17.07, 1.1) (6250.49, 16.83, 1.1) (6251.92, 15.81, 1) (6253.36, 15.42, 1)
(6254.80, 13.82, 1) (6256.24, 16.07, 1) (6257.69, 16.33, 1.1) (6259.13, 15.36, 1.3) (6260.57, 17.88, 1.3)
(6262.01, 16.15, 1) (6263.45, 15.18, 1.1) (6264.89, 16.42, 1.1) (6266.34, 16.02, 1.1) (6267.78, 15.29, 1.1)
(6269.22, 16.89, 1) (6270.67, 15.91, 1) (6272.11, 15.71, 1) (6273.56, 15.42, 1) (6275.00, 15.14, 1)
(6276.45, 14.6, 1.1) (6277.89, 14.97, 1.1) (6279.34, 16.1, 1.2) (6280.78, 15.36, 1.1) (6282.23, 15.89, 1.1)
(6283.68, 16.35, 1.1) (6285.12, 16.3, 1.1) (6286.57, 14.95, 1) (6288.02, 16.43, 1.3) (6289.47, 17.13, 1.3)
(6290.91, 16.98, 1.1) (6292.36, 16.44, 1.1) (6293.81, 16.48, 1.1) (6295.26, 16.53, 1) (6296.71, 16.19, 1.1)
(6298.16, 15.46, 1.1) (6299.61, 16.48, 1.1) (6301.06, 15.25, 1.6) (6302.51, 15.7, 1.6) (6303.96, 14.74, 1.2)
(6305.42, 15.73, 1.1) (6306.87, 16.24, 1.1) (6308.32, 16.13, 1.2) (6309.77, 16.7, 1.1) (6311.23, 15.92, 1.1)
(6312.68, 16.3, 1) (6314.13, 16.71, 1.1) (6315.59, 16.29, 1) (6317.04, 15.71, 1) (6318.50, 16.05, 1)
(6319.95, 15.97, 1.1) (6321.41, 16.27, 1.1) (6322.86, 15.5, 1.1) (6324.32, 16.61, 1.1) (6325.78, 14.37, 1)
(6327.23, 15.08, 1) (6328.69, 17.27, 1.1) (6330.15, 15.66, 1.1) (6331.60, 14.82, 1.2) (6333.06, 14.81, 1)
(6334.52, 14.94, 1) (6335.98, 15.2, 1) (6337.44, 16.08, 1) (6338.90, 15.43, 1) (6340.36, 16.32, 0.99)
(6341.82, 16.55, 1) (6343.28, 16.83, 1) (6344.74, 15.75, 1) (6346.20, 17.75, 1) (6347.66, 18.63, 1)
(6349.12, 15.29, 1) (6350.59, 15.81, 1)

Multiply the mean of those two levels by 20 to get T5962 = 320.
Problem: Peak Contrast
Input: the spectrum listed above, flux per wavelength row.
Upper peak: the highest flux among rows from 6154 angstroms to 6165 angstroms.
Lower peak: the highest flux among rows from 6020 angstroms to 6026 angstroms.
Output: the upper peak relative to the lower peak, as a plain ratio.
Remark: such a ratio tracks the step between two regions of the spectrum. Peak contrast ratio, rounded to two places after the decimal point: 1.10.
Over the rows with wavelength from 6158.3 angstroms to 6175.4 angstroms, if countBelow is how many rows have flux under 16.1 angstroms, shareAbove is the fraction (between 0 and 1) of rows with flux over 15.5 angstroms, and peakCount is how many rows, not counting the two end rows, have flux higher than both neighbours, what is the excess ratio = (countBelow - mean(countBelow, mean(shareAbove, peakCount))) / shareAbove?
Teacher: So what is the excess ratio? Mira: 4.0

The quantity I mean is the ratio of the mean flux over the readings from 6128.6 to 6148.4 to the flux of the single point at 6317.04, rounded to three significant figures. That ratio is 1.00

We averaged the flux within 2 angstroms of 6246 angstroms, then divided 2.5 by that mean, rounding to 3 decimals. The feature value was 0.162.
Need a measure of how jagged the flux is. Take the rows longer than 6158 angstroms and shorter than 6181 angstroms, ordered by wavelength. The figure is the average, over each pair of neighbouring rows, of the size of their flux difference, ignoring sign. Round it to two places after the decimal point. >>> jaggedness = 0.87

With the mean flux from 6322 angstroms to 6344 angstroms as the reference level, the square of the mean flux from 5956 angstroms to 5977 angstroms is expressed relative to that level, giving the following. 17.0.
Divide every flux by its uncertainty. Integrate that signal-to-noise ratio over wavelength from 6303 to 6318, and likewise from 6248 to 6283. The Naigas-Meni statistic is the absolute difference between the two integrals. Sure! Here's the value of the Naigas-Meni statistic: 295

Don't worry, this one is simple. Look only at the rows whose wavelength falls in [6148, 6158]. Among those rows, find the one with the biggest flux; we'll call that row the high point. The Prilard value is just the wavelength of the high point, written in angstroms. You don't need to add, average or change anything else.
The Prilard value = 6150.55 angstroms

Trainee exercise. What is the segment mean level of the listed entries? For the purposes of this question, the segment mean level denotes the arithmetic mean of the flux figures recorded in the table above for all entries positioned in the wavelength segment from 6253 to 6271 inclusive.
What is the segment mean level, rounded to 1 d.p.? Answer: 15.9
